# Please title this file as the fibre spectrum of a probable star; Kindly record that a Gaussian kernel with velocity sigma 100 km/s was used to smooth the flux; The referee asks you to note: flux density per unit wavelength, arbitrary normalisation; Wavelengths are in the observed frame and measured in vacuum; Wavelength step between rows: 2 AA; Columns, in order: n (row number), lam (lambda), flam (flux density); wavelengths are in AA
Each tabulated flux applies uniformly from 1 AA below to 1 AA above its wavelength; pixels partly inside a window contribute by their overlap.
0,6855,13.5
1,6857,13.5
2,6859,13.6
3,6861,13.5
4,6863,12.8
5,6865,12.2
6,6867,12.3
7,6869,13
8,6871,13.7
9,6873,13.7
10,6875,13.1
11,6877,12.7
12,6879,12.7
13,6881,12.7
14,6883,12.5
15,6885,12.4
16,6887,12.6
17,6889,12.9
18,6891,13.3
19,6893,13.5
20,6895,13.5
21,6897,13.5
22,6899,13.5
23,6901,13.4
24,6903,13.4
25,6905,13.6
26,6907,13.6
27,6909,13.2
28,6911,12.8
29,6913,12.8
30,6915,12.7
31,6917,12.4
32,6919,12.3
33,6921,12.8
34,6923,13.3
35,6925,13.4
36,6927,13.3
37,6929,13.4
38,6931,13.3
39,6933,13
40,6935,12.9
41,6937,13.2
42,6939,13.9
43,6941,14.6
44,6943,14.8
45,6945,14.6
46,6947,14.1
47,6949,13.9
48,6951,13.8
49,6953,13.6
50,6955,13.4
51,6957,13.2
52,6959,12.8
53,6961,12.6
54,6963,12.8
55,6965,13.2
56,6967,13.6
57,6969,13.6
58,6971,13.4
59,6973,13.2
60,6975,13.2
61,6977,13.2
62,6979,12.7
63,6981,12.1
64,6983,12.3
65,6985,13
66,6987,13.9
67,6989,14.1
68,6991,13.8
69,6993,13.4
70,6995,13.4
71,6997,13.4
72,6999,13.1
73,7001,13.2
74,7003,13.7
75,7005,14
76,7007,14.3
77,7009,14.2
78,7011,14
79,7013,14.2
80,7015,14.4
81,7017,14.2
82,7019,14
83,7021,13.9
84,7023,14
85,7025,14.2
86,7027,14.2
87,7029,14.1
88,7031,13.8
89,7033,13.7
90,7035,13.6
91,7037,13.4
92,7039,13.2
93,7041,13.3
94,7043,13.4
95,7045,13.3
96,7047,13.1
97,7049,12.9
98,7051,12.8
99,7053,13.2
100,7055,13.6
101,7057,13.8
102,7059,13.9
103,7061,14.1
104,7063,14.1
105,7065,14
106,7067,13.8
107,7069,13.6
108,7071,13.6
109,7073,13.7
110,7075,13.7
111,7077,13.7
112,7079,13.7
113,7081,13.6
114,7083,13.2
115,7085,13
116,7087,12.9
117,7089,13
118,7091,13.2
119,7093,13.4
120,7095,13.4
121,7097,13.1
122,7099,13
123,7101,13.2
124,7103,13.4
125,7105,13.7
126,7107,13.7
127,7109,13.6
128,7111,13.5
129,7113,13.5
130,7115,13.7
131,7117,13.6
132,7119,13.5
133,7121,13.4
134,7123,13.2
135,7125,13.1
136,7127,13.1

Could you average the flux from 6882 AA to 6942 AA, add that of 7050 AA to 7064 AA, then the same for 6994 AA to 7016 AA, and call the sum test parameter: 40.6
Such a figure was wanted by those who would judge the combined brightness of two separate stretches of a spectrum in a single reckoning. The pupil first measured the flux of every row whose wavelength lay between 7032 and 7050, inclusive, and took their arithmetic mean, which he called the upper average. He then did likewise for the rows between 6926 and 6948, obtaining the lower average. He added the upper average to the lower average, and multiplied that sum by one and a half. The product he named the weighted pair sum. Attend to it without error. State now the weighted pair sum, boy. 40.6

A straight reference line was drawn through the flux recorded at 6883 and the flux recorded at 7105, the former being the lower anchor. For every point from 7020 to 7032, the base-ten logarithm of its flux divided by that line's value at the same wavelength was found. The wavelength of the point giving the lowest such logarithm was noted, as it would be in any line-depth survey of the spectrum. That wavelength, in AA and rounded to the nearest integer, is 7031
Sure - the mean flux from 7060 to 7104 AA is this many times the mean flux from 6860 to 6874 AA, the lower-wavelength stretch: 1.03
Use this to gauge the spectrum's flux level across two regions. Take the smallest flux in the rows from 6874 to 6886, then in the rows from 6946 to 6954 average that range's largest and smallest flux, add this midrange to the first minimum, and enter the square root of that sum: 5.12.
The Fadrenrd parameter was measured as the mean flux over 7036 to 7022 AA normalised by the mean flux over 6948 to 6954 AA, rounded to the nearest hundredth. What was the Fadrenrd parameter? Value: 1.01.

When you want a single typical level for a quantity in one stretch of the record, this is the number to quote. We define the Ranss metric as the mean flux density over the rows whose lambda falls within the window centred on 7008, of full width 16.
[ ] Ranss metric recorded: 14.0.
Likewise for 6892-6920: 13.2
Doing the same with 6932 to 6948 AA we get 13.9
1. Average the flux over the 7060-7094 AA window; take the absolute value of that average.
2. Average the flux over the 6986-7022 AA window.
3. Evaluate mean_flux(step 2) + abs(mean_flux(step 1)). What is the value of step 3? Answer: 27.4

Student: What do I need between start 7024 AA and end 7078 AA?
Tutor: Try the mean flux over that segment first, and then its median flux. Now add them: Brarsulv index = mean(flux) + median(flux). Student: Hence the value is 27.3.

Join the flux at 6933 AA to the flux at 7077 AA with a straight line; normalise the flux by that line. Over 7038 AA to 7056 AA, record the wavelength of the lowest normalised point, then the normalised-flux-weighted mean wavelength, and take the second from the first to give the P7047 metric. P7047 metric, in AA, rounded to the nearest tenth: 4.0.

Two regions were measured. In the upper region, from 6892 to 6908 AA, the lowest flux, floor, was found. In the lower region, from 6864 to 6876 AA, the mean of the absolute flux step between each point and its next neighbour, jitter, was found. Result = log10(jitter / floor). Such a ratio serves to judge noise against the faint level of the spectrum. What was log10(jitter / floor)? -1.50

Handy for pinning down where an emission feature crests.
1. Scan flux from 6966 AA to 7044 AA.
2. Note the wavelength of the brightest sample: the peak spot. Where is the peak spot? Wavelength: 7015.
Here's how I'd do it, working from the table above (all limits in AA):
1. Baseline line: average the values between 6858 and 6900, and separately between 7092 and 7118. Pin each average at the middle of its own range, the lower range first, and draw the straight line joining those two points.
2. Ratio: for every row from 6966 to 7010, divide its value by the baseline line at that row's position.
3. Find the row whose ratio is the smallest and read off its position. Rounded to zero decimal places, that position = 6981 AA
